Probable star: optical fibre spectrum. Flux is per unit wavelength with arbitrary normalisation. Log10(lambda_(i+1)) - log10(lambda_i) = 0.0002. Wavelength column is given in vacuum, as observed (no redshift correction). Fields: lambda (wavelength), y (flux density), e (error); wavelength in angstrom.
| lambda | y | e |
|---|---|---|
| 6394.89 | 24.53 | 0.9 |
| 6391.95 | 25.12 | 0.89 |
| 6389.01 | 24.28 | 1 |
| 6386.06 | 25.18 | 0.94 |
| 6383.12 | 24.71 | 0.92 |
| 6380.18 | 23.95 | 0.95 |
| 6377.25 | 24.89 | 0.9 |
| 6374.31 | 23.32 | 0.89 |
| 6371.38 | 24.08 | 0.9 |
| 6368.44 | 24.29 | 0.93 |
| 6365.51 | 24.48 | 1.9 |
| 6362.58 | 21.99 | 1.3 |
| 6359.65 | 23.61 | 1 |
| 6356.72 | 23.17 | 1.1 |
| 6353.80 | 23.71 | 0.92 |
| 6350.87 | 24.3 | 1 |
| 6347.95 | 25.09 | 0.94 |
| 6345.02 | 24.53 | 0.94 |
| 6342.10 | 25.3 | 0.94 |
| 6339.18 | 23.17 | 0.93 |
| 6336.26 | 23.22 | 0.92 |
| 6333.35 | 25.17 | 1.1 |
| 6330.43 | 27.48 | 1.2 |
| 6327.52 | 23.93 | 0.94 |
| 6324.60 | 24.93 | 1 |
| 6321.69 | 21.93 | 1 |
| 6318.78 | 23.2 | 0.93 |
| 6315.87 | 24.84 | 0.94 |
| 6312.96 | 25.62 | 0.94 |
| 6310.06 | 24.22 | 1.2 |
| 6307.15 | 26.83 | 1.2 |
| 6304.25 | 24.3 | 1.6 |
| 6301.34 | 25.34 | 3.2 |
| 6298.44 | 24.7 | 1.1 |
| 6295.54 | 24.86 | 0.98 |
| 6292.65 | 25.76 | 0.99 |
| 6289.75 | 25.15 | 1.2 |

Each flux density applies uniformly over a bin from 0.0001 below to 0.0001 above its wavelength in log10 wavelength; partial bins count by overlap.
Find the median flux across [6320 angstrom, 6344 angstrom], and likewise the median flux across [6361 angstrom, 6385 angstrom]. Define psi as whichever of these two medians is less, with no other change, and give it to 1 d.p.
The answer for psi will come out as 24.2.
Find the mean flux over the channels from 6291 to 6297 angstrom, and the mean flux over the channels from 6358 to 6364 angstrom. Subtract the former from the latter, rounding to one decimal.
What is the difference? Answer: -2.5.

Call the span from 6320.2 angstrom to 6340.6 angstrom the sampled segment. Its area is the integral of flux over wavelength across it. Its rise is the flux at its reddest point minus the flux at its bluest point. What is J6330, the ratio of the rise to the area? 0.0025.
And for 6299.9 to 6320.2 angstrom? -0.0042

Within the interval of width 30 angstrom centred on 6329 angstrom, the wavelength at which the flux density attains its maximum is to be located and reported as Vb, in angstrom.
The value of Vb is 6330.43 angstrom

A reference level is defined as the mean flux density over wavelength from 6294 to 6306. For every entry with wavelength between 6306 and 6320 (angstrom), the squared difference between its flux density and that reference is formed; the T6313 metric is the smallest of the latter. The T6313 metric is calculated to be 0.00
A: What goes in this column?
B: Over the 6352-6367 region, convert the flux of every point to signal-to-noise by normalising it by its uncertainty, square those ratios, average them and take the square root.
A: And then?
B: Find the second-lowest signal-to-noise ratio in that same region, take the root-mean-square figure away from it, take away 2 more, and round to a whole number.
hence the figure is -6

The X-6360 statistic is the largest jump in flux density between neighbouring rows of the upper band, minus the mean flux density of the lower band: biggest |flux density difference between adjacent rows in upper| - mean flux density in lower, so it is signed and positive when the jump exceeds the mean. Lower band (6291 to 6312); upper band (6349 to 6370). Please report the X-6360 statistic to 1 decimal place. -22.7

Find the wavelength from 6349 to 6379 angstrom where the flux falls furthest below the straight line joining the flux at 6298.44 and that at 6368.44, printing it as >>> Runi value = 6362.58 angstrom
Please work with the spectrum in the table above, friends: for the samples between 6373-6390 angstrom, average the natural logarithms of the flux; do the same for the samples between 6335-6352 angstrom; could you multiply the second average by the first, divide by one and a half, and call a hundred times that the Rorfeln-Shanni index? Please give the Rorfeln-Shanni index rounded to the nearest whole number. 679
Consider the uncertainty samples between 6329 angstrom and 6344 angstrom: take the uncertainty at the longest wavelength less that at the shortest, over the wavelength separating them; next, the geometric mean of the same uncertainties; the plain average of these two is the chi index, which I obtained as 0.49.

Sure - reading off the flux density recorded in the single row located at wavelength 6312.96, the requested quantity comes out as 25.62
